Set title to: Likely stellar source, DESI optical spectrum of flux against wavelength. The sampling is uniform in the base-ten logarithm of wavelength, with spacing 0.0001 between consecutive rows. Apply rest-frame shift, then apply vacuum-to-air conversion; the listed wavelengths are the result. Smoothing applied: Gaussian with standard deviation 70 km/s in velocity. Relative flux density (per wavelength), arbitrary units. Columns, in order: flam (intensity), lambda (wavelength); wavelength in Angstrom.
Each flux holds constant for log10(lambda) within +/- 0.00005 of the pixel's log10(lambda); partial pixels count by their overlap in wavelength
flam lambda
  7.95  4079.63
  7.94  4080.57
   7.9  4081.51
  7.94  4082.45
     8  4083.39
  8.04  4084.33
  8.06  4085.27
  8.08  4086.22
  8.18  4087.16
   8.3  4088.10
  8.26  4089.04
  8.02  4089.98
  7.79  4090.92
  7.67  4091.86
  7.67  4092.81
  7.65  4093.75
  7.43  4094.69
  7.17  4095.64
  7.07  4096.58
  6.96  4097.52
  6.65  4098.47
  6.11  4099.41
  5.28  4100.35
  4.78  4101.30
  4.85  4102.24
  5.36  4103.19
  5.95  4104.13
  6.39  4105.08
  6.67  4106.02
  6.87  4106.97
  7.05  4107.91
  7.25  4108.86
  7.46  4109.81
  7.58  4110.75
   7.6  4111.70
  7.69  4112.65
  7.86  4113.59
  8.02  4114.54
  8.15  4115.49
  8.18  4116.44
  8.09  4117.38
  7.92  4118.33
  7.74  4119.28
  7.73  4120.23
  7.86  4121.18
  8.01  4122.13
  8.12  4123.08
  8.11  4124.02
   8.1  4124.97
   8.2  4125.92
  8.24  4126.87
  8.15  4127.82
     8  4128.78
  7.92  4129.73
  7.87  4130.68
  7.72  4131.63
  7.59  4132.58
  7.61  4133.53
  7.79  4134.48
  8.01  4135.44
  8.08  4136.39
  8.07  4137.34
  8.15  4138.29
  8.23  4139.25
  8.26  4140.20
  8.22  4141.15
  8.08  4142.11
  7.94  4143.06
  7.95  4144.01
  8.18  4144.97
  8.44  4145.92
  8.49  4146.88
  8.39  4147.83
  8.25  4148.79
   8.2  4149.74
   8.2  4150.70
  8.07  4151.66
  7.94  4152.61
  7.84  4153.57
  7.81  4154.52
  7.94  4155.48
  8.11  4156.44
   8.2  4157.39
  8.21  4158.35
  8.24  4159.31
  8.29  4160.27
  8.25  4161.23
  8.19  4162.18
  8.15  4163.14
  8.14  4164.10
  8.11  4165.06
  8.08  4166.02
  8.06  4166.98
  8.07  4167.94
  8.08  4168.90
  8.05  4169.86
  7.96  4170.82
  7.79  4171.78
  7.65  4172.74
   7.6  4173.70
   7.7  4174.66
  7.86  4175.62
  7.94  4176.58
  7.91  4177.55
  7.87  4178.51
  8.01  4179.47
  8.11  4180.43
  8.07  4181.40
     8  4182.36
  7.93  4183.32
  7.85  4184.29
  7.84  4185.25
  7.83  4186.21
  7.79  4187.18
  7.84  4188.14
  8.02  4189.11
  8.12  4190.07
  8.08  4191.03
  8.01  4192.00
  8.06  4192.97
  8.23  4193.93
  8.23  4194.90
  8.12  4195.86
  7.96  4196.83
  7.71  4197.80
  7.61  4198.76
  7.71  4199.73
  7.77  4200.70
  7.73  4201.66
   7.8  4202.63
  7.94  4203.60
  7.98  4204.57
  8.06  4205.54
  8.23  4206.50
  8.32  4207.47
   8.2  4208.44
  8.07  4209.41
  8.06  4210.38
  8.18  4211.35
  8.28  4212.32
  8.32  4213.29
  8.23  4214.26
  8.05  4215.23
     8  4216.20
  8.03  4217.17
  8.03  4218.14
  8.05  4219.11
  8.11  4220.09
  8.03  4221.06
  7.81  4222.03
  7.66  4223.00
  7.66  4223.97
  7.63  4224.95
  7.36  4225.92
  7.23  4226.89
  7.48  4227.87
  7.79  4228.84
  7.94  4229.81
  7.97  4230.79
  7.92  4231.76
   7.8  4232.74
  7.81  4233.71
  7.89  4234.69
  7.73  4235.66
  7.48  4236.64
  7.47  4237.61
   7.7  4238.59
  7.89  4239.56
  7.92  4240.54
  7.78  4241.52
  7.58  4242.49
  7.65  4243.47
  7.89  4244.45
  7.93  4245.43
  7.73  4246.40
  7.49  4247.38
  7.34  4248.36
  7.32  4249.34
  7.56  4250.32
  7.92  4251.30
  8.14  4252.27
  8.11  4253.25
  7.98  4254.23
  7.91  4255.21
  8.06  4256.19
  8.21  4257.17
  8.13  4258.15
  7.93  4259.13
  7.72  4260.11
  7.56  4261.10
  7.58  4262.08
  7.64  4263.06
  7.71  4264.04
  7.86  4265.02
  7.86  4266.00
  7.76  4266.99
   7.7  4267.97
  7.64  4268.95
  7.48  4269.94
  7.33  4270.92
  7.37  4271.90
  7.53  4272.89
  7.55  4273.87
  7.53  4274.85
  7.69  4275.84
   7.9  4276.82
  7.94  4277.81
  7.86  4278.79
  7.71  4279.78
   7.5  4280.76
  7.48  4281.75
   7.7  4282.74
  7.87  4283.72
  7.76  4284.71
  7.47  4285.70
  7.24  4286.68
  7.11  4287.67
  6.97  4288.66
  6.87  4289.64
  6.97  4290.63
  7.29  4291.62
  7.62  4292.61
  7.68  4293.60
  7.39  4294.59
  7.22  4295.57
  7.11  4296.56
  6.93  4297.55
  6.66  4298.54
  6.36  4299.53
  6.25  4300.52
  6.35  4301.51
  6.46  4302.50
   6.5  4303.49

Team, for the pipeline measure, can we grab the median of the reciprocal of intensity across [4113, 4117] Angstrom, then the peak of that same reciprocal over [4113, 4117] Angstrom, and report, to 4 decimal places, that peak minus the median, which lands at 0.0035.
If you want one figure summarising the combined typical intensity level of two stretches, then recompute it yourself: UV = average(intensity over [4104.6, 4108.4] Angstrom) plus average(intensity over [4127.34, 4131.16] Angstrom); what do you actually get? 14.7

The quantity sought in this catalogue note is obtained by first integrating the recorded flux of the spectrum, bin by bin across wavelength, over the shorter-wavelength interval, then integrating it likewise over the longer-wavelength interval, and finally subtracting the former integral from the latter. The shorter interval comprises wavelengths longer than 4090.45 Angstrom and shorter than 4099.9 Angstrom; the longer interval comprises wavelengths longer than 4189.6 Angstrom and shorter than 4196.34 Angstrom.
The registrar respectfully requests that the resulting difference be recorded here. -13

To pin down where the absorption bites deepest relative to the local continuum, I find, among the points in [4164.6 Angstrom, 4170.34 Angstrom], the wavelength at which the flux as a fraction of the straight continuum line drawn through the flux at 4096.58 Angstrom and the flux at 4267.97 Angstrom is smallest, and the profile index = 4169.86 Angstrom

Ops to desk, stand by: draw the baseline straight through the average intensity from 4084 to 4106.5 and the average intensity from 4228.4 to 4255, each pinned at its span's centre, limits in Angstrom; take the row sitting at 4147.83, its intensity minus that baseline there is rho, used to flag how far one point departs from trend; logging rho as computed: 1.1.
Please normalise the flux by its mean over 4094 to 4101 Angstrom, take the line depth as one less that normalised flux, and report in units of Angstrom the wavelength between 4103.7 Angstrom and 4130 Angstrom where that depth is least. 4126.87 Angstrom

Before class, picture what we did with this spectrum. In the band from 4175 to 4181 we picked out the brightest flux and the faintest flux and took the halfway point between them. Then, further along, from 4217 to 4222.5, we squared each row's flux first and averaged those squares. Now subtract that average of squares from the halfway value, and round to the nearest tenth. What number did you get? -56.2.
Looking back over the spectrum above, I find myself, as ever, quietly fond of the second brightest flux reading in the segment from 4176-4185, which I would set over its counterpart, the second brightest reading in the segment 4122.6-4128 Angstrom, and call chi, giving 0.98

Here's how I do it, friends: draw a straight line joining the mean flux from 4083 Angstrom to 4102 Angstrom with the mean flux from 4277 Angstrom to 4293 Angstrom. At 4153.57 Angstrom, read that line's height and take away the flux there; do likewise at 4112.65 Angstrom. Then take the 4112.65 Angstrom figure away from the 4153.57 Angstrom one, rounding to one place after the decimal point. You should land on -0.1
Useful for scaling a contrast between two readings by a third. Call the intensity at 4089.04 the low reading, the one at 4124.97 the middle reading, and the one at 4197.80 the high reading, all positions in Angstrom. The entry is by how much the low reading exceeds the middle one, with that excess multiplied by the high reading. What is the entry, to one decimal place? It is 1.2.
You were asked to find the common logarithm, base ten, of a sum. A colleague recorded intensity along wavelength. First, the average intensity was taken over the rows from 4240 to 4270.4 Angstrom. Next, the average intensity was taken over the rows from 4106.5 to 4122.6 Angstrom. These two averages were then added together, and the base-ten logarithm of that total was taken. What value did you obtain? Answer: 1.19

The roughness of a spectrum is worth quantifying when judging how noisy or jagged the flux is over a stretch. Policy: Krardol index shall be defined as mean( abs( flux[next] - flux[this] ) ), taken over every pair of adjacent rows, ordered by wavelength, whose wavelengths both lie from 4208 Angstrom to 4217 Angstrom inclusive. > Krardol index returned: 0.090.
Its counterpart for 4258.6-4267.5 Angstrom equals 0.096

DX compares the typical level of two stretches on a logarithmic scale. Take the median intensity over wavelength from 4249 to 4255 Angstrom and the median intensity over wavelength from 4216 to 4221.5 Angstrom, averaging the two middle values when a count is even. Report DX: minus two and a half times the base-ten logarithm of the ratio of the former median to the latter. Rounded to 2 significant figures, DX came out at 0.011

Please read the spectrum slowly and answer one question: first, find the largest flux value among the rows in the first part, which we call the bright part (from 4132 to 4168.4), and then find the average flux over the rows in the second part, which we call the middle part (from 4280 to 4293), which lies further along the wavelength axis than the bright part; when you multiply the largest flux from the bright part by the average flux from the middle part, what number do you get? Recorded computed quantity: 63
